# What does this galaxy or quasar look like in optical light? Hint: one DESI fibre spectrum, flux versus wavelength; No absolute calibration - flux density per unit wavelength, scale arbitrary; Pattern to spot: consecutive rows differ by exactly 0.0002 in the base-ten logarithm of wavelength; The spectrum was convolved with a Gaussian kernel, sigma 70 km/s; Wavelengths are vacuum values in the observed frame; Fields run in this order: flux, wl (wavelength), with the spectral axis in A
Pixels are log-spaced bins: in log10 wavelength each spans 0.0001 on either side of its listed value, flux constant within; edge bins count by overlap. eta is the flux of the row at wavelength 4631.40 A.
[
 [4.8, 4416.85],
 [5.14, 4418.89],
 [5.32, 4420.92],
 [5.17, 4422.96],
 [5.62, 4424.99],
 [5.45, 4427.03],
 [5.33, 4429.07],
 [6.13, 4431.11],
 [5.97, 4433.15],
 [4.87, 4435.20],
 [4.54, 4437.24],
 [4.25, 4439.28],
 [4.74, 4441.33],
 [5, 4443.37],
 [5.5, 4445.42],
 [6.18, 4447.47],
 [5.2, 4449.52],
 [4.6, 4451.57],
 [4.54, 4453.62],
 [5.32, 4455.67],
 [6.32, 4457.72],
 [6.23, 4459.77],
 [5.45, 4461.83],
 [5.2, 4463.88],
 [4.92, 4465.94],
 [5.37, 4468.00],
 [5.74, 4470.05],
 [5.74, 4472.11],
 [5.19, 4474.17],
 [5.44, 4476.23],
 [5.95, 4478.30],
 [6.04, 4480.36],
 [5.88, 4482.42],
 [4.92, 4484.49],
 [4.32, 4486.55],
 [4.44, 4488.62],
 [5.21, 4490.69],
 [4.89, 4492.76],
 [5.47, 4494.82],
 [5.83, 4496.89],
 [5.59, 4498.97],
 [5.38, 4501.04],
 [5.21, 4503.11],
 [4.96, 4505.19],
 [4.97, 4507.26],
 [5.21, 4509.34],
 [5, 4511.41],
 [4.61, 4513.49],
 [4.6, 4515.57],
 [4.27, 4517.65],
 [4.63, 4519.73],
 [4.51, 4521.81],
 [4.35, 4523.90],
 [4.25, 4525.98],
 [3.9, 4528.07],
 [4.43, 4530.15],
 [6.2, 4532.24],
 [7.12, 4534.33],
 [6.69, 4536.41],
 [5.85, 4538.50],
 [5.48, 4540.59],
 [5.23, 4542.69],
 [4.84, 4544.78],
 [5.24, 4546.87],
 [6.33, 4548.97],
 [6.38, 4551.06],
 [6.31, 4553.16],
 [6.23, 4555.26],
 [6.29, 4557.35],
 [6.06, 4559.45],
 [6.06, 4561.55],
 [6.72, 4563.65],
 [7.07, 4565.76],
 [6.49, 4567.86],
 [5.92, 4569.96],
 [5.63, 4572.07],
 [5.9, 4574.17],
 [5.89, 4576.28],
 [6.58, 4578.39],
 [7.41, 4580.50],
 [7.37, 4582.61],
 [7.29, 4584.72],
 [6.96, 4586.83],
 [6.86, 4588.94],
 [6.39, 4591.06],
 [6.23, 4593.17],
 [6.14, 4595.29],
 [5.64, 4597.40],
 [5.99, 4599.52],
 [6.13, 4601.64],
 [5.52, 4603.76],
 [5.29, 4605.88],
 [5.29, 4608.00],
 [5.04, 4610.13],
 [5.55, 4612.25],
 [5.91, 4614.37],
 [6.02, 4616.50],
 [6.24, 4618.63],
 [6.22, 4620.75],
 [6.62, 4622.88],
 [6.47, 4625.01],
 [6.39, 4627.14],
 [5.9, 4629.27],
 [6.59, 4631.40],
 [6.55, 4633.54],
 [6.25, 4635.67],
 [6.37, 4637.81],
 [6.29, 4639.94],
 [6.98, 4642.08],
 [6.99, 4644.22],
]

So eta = 6.59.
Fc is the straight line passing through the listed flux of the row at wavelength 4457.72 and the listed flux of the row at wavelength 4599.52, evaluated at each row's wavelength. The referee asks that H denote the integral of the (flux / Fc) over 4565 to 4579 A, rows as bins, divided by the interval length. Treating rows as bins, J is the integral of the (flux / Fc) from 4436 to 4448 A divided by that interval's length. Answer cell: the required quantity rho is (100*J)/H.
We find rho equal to 77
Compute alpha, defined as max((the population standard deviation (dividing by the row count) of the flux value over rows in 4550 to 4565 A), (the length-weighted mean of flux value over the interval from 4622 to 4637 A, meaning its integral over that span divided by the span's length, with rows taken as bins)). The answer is 6.4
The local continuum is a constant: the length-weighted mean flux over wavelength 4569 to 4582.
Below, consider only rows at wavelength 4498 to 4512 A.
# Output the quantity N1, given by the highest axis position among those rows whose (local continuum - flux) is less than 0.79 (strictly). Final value 4498.97 A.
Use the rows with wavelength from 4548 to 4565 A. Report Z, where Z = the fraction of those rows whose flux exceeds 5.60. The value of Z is 1.00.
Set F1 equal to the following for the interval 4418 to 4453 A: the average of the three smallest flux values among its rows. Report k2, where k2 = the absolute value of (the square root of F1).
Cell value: 2.11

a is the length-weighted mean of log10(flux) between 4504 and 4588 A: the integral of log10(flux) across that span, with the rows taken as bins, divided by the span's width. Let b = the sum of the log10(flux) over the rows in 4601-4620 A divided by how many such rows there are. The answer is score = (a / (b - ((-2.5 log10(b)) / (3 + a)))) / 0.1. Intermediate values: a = 0.752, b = 0.75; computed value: 11.2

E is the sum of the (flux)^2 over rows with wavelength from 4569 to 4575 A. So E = 102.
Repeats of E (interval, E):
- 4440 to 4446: 78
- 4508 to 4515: 73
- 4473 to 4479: 92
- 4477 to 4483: 106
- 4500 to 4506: 81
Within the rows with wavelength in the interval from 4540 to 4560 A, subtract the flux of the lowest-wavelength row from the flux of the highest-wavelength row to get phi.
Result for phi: 0.58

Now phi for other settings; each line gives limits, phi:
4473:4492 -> 0.02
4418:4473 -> 0.60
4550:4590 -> 0.48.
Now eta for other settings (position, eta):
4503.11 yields 5.21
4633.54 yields 6.55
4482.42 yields 5.88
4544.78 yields 4.84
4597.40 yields 5.64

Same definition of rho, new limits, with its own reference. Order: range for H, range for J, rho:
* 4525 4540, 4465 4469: 91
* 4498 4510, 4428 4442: 96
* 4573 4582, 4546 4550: 88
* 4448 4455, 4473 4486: 114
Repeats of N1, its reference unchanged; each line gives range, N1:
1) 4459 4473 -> 4472.11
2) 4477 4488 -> 4482.42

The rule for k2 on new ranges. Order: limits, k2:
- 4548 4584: 2.41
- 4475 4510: 2.13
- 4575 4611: 2.28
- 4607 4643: 2.30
